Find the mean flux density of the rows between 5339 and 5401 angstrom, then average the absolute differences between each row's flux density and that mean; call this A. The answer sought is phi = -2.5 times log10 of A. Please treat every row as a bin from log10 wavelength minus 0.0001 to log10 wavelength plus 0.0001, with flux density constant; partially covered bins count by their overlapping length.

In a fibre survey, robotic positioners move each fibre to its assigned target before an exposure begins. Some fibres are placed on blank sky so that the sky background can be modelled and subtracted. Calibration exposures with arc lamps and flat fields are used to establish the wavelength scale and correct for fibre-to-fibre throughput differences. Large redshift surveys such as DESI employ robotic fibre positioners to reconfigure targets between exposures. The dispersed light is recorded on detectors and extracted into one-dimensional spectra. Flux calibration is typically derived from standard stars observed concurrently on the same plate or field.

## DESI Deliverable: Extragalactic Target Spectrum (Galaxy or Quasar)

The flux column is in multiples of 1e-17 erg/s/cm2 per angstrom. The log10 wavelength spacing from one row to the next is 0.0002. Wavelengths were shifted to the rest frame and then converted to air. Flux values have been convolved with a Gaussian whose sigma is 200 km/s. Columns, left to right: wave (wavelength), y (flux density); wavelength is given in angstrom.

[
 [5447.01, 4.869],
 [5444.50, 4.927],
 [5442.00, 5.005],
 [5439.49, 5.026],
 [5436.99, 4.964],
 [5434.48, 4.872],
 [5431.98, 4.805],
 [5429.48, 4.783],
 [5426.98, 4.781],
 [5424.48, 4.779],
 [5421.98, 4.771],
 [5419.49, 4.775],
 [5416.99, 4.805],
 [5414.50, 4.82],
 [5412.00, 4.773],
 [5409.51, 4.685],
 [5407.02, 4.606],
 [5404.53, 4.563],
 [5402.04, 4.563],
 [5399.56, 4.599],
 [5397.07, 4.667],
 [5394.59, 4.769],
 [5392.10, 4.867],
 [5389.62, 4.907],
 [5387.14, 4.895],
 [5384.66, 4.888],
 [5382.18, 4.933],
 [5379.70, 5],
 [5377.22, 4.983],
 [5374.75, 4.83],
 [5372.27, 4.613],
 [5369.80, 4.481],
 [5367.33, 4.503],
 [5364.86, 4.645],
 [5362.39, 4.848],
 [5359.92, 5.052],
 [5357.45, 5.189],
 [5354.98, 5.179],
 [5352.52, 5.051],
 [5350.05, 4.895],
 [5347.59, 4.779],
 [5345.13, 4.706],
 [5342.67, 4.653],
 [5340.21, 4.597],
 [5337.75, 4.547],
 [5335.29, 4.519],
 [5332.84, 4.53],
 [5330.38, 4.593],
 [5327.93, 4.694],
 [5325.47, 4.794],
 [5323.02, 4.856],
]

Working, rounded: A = 0.162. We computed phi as 2.0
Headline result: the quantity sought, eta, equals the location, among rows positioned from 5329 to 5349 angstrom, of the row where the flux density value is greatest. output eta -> 5347.59 angstrom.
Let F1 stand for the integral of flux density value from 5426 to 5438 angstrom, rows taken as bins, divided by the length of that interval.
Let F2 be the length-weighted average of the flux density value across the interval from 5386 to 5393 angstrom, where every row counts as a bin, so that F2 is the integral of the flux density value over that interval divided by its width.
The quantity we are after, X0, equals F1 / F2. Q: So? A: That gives 0.99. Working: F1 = 4.84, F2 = 4.89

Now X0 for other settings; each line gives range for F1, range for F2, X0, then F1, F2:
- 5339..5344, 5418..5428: 0.97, 4.63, 4.78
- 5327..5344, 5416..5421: 0.96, 4.59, 4.79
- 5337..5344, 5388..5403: 0.97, 4.60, 4.74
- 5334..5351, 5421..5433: 0.98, 4.67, 4.78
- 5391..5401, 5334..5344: 1.03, 4.72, 4.58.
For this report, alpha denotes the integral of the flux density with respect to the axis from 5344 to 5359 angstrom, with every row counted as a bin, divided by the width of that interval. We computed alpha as 4.97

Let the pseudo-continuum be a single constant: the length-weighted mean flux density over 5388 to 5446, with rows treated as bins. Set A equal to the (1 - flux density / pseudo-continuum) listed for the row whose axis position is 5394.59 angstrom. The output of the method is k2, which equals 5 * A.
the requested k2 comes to 0.02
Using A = 0.00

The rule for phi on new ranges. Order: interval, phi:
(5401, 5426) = 2.6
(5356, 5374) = 1.6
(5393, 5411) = 3.0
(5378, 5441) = 2.5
